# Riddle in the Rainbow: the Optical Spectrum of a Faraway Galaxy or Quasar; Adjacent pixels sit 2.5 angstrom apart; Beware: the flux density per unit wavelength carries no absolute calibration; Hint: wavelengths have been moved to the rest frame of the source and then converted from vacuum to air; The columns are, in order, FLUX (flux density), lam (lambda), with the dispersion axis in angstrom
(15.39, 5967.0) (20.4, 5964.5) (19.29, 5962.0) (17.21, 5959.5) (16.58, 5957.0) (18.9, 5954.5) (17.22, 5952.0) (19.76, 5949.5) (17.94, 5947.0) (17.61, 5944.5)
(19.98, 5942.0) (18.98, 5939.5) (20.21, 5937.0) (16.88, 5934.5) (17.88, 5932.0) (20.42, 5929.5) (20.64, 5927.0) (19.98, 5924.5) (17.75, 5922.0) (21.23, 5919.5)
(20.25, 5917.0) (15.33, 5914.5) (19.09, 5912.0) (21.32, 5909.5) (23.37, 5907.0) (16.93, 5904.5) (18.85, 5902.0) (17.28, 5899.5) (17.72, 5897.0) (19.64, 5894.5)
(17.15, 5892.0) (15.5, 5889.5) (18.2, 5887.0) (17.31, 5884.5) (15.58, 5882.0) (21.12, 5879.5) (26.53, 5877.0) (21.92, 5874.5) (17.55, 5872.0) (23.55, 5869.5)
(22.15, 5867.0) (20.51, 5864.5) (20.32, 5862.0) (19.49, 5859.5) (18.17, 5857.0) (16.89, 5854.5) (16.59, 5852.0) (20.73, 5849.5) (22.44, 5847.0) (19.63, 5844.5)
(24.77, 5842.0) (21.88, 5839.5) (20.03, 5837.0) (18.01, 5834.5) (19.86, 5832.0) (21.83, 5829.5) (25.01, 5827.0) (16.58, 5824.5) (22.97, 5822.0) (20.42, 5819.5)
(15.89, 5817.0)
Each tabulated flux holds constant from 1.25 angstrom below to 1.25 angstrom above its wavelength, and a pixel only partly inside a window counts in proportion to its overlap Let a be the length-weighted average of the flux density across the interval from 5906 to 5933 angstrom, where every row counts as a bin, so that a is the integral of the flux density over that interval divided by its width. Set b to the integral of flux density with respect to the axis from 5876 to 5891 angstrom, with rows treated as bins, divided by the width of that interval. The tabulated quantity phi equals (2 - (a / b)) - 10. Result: -9.05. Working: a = 19.7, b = 18.9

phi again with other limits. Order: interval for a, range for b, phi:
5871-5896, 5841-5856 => -8.95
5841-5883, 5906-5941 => -9.05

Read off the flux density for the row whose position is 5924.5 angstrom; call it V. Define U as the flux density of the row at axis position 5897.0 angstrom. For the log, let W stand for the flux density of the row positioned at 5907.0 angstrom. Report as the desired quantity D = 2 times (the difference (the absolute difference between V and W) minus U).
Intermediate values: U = 17.72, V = 19.98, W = 23.37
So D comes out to -28.7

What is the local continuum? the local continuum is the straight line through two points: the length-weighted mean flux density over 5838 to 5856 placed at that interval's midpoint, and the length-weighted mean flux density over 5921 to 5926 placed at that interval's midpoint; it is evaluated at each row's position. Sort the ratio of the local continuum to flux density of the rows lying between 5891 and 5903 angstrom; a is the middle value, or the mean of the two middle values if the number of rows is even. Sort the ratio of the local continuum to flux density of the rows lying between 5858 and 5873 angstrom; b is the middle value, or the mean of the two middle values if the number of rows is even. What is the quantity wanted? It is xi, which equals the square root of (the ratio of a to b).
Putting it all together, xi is 1.06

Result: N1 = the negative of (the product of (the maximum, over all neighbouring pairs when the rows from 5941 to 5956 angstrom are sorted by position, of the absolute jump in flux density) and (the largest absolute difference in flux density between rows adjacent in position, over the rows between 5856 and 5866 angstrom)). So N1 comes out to -3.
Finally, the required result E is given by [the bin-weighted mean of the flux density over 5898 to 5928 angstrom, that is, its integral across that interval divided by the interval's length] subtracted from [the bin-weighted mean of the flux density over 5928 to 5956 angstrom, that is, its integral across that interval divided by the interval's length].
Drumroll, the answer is -0.6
